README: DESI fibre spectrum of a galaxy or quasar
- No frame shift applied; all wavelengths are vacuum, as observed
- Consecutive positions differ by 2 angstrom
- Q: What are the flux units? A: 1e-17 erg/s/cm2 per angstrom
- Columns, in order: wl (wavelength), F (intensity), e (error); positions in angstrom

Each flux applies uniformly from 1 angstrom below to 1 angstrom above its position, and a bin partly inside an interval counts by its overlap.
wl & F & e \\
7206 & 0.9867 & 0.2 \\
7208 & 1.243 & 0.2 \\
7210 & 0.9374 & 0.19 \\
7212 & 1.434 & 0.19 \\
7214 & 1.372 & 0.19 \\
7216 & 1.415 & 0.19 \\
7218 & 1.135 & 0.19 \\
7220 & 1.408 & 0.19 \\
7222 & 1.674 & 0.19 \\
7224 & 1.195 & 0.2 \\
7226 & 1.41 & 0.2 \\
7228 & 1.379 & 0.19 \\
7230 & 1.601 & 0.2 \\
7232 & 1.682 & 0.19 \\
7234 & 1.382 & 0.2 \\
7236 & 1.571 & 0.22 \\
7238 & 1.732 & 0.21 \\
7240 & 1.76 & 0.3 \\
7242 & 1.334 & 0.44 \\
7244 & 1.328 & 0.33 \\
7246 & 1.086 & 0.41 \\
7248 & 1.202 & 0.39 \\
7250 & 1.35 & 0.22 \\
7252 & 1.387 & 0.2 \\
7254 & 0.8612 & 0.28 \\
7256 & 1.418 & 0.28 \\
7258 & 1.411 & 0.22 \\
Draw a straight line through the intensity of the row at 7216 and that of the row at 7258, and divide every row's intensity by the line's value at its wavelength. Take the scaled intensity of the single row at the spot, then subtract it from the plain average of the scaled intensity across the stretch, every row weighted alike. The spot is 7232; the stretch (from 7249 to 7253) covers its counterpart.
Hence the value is -0.22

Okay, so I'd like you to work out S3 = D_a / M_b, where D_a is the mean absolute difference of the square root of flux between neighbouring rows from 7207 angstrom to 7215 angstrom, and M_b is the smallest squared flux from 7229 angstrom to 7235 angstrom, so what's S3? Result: 0.070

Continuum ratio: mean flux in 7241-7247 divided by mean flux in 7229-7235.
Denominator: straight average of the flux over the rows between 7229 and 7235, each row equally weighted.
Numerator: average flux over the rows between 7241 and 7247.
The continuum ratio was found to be 0.80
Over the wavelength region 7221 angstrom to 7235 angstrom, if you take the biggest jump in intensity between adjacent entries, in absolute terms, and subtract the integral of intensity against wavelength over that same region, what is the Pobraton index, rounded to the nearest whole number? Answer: -20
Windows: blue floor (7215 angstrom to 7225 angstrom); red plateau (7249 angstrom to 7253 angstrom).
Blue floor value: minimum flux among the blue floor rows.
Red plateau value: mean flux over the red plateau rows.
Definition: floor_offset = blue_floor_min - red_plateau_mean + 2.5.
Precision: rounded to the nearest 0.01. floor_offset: 2.27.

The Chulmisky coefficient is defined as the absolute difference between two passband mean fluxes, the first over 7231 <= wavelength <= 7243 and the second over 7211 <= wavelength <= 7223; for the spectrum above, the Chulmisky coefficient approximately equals 0.17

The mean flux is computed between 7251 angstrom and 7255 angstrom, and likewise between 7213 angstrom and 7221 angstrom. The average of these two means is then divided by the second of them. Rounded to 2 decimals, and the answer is 0.92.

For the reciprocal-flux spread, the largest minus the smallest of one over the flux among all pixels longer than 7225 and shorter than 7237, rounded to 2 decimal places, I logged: 0.13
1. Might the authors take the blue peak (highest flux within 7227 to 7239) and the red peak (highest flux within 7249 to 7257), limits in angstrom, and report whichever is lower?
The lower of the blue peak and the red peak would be 1.42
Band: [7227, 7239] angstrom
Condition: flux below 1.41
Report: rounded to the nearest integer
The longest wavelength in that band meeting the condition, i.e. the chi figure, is 7234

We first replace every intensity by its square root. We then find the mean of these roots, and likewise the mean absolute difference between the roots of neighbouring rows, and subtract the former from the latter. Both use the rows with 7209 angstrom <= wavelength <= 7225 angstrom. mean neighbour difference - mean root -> -1.03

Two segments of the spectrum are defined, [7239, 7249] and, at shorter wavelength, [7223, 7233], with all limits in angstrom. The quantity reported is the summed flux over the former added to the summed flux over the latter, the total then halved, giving 7.0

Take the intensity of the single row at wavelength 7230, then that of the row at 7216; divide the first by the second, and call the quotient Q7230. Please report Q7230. 1.1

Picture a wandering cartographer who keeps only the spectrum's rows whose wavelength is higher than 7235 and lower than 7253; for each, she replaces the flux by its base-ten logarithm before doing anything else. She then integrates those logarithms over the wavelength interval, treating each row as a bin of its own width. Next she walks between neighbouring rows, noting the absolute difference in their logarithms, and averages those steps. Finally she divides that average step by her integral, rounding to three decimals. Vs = 0.017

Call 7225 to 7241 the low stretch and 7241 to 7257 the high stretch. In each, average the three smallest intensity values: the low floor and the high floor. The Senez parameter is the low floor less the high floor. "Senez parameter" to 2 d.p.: 0.34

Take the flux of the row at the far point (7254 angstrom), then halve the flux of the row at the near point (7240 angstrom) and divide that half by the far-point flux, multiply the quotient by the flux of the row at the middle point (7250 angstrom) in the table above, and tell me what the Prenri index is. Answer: 1.4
